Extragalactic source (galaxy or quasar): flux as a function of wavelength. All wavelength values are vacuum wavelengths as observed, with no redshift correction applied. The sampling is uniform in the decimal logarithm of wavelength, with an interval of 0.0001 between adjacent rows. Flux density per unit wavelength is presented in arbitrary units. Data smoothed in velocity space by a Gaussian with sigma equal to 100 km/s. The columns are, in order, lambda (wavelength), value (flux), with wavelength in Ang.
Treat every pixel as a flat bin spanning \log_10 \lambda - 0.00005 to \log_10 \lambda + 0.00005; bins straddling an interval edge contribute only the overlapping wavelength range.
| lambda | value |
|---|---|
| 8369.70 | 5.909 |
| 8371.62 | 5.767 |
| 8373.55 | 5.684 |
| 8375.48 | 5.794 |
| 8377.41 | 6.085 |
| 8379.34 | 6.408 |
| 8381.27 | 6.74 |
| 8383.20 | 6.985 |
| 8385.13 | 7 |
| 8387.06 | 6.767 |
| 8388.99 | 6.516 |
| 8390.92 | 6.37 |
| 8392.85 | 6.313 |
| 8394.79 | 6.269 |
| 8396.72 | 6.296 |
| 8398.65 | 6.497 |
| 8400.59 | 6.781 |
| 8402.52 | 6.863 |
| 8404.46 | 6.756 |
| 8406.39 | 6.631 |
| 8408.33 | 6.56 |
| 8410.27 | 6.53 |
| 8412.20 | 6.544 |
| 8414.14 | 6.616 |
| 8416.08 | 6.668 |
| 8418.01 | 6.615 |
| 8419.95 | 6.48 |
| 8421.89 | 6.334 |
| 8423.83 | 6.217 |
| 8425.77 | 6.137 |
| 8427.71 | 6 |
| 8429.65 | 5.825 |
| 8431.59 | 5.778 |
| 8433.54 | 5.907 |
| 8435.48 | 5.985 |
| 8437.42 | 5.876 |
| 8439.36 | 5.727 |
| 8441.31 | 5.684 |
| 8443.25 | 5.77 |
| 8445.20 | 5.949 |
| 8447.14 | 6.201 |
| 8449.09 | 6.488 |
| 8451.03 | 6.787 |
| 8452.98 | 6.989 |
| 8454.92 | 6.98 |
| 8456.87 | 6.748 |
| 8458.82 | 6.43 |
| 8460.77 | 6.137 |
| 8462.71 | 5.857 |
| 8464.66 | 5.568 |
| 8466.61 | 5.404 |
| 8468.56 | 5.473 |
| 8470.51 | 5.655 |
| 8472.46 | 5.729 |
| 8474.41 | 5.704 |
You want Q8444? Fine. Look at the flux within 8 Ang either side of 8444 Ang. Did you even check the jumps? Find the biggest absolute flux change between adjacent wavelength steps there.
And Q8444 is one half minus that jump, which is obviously 0.20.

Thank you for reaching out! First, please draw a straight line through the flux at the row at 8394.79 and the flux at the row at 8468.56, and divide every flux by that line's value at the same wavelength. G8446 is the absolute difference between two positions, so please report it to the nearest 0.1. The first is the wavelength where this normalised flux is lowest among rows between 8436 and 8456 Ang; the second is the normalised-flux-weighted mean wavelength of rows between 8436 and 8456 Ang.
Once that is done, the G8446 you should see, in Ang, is 5.3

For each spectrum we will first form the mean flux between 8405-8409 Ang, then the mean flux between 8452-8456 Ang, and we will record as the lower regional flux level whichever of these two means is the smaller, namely 6.6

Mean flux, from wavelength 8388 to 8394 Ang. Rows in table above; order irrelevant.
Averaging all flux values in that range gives 6.40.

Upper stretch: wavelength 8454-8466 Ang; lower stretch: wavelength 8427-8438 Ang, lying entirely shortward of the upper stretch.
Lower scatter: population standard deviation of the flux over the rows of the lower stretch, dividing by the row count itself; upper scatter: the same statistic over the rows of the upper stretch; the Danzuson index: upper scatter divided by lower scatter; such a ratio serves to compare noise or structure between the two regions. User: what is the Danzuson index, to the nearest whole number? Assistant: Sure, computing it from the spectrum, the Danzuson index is 6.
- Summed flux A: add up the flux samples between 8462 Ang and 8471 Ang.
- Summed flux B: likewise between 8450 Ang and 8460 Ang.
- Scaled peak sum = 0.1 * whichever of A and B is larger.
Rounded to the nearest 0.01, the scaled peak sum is 3.39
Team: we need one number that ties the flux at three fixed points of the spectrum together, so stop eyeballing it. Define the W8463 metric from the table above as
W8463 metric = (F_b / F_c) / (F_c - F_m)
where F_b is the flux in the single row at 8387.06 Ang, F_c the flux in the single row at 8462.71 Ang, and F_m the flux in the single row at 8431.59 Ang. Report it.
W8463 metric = 15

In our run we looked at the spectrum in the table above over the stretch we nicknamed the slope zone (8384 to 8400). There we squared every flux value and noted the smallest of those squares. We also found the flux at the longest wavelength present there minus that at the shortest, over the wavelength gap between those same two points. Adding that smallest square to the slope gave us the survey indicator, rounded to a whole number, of 39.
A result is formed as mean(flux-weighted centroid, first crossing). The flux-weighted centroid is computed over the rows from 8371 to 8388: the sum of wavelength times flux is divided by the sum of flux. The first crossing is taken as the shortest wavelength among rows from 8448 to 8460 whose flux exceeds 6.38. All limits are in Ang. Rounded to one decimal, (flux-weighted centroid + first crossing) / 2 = 8414.4 Ang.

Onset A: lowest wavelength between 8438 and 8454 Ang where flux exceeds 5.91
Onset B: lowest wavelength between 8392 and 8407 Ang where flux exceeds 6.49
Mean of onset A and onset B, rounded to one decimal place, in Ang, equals 8421.9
